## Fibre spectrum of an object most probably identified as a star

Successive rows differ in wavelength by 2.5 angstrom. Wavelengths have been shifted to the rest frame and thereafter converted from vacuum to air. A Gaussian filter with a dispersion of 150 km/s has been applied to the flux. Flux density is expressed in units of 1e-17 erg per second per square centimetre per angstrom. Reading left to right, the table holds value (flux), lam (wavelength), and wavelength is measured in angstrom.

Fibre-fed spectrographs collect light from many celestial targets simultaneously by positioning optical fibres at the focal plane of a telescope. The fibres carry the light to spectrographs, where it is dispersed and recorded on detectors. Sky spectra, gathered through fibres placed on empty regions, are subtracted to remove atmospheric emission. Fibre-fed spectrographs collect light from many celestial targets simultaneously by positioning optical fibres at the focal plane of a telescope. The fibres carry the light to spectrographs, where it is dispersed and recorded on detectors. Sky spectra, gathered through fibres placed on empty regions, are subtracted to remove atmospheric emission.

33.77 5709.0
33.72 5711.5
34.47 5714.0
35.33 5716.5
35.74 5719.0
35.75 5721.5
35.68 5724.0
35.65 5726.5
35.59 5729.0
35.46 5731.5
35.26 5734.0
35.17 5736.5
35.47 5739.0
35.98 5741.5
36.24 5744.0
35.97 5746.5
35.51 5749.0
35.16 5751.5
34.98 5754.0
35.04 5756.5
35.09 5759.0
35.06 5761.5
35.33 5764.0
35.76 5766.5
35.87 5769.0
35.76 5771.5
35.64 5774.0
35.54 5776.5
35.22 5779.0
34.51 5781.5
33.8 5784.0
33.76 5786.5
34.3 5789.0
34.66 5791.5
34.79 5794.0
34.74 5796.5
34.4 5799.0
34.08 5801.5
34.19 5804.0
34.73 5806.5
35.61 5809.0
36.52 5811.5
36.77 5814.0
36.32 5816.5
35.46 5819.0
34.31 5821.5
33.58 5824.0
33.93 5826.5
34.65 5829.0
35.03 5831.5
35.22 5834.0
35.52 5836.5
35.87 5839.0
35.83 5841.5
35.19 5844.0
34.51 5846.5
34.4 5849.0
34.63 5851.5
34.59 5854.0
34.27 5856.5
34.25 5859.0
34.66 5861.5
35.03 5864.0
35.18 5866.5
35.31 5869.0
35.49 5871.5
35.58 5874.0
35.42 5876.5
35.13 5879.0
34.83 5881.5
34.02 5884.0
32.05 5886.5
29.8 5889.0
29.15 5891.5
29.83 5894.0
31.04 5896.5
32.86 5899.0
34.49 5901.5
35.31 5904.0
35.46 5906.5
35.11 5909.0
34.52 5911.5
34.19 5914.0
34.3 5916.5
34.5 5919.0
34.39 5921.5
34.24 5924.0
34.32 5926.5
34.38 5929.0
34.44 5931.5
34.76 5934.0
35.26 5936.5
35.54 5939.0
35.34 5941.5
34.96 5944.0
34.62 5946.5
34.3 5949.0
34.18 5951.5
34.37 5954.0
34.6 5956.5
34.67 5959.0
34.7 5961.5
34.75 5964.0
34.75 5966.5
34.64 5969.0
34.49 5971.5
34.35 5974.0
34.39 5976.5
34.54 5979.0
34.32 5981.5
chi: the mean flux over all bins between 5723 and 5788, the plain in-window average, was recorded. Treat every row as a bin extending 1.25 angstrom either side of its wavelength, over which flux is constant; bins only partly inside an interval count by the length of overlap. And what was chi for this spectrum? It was 35.3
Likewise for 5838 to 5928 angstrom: 34.2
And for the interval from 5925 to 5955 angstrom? 34.7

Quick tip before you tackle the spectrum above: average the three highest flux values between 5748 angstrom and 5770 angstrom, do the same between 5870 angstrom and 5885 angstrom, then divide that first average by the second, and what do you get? 1.006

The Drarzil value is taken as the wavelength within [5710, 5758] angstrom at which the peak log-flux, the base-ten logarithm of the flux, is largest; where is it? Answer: 5744.0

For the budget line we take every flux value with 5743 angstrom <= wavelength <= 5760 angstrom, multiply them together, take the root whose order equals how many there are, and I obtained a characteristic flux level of 35.4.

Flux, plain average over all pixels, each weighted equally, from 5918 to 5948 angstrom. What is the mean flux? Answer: 34.7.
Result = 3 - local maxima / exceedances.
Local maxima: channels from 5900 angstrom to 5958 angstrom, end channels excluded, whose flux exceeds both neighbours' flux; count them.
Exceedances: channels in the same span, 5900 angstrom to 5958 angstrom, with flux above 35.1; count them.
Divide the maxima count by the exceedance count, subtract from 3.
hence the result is 2.50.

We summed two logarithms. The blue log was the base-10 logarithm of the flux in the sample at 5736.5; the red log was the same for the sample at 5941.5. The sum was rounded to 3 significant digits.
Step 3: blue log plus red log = 3.09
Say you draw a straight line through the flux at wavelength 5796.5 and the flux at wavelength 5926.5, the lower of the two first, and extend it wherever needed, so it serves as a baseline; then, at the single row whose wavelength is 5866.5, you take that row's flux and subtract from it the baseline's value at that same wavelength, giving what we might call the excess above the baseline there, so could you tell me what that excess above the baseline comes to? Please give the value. 0.67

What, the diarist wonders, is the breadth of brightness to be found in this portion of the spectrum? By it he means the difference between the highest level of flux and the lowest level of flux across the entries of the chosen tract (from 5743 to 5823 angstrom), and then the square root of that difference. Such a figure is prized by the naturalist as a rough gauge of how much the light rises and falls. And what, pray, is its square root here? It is 1.73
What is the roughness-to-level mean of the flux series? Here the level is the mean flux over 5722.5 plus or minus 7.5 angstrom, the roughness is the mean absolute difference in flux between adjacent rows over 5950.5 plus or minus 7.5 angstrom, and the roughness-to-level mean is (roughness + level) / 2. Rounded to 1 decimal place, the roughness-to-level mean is 17.9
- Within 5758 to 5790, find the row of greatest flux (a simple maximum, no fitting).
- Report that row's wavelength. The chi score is 5769.0 angstrom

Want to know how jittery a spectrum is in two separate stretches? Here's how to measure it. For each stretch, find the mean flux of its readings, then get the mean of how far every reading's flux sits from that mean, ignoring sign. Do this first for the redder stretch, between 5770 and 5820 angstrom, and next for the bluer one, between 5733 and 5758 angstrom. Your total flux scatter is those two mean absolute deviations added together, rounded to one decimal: 1.1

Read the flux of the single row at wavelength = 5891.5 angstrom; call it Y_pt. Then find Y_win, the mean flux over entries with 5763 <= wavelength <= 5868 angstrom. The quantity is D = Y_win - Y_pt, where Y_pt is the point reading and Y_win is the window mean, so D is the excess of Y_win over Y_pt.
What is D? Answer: 5.8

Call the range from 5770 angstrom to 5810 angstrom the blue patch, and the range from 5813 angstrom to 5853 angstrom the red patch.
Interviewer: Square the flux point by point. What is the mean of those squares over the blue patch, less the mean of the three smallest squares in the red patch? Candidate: 55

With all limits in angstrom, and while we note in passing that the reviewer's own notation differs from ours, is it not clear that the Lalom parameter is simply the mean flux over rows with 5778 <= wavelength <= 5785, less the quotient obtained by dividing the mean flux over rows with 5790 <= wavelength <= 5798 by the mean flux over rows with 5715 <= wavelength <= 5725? 33.5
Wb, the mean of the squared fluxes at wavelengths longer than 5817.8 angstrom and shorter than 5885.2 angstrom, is 1217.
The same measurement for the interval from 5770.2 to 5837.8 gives 1221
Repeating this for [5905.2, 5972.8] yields 1201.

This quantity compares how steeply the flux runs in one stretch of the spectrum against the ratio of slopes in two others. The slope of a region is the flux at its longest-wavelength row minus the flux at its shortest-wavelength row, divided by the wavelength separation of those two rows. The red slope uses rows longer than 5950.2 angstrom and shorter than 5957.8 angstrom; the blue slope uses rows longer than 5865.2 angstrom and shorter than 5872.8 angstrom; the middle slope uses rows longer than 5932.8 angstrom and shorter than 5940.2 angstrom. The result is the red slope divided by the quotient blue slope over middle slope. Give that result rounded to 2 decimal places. 0.21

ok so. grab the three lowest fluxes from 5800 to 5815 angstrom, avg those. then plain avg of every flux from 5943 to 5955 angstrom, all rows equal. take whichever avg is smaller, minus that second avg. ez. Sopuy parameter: -0.15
